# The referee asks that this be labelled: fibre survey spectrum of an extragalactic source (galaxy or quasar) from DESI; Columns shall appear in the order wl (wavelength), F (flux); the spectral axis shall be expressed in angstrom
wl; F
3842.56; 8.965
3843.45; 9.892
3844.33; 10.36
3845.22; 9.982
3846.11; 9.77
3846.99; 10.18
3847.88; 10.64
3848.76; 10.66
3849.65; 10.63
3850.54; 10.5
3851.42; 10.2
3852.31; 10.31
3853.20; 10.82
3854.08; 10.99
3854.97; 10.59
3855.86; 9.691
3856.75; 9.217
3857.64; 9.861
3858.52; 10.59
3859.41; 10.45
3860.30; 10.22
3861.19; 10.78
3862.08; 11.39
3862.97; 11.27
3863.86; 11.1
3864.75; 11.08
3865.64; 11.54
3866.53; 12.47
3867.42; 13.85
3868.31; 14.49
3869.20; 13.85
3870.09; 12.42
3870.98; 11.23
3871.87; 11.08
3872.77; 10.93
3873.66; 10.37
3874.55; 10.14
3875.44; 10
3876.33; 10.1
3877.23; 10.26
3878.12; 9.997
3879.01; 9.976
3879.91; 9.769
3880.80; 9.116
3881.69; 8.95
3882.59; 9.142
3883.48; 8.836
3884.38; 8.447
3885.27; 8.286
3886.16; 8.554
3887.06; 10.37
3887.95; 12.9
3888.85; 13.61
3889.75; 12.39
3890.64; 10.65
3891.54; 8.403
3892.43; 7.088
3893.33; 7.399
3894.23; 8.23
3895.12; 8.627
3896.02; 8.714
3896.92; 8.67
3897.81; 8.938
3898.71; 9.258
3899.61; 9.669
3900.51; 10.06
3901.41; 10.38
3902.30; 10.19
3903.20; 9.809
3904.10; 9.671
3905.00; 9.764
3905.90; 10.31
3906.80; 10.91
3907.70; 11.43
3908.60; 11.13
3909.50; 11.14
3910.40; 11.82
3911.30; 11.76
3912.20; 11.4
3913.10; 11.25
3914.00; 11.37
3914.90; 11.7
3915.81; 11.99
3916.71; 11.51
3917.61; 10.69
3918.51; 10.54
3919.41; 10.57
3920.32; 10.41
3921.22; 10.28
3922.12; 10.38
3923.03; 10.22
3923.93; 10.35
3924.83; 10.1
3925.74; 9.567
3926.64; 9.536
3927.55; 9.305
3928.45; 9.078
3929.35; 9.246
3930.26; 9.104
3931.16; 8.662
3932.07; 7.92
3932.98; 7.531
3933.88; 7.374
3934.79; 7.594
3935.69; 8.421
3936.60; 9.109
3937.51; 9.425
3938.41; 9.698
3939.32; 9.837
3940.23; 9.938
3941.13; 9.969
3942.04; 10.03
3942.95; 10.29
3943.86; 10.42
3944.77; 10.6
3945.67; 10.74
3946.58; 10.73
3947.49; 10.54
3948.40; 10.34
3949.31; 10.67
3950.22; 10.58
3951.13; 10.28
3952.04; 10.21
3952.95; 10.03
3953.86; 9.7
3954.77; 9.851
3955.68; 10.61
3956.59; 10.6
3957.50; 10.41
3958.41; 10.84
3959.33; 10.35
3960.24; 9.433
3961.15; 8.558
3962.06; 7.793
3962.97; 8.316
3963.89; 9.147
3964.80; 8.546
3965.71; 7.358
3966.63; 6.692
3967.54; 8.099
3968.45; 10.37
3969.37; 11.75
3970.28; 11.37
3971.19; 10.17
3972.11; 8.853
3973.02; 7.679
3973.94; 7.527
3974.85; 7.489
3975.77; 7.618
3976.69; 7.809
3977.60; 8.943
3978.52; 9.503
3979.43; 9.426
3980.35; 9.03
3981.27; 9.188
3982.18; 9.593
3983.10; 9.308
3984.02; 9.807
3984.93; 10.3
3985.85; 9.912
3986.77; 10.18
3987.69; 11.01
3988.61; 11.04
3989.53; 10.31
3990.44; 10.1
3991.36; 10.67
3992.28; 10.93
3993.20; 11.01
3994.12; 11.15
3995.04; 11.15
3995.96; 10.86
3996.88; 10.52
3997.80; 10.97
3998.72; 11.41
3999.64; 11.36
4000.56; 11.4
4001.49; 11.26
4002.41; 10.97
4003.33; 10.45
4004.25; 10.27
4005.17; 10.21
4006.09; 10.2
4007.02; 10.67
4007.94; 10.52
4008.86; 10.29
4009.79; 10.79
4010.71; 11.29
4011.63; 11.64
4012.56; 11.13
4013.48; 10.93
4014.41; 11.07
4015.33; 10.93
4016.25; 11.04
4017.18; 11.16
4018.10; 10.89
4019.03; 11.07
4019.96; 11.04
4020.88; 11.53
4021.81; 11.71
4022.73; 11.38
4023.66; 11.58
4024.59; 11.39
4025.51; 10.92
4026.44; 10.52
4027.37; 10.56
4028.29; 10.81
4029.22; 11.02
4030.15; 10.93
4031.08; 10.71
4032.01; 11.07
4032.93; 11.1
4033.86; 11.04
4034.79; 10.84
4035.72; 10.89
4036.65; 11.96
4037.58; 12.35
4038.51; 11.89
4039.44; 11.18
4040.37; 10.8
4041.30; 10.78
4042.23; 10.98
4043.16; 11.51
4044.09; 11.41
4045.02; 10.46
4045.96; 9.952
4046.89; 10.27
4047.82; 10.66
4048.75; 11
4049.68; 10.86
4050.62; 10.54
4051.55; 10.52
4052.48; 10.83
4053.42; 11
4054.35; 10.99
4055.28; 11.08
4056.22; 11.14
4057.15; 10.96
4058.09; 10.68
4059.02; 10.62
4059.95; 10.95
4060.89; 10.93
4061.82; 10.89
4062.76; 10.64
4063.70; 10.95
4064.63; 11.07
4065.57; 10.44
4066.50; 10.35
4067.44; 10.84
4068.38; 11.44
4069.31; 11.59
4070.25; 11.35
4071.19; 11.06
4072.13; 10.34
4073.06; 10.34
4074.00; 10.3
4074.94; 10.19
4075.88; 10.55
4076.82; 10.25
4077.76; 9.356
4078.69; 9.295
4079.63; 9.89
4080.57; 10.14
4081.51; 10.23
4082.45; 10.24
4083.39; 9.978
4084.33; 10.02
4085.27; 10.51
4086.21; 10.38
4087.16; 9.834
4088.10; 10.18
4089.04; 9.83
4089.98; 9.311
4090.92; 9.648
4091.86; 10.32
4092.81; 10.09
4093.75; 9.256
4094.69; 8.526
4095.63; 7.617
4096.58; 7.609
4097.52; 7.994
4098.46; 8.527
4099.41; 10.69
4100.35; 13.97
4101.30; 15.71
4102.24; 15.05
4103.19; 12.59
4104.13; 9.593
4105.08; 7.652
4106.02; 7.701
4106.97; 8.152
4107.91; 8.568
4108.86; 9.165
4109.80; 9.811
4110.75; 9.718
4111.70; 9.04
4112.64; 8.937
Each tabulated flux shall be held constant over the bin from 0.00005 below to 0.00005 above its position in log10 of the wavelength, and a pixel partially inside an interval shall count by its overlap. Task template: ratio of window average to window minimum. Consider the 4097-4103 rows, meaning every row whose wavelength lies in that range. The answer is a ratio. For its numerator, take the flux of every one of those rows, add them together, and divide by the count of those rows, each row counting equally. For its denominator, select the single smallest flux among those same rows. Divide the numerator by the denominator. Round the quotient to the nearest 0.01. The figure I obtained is 1.50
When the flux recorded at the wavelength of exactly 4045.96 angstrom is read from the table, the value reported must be 9.952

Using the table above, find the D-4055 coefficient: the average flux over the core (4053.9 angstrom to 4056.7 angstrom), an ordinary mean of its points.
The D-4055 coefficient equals 11.1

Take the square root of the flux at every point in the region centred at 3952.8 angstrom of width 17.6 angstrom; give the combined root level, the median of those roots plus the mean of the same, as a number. 6.43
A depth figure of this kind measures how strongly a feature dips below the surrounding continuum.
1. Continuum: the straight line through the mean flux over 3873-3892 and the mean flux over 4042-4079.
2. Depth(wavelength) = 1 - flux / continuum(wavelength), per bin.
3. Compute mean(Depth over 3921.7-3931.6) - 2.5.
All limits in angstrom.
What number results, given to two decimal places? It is -2.44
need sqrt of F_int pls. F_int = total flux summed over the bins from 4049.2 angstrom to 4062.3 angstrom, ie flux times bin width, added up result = 11.9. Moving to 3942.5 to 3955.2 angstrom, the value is 11.5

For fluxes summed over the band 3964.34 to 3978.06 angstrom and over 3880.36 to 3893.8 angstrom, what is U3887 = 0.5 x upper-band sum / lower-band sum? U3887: 0.452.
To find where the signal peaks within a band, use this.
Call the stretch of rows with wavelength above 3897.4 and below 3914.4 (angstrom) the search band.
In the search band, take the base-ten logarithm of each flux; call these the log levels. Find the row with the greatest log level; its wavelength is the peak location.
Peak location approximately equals 3910.40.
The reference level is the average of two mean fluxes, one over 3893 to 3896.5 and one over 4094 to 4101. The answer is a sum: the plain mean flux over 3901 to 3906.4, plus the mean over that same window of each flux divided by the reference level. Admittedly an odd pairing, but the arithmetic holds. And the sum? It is 11.2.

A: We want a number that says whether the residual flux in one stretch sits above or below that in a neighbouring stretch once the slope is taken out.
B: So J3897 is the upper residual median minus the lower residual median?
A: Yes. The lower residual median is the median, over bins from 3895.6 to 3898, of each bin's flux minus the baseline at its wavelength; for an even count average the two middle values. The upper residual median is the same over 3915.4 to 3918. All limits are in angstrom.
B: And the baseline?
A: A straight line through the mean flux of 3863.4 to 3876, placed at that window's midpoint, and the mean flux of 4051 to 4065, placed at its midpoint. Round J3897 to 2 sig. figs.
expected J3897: 2.9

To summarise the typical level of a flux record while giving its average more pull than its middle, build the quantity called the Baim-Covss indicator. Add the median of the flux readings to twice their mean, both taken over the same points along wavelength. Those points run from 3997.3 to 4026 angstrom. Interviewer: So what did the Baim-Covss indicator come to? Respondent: 33.1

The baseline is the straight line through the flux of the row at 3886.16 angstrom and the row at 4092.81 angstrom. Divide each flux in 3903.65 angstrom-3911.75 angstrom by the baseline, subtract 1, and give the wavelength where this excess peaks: 3910.40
